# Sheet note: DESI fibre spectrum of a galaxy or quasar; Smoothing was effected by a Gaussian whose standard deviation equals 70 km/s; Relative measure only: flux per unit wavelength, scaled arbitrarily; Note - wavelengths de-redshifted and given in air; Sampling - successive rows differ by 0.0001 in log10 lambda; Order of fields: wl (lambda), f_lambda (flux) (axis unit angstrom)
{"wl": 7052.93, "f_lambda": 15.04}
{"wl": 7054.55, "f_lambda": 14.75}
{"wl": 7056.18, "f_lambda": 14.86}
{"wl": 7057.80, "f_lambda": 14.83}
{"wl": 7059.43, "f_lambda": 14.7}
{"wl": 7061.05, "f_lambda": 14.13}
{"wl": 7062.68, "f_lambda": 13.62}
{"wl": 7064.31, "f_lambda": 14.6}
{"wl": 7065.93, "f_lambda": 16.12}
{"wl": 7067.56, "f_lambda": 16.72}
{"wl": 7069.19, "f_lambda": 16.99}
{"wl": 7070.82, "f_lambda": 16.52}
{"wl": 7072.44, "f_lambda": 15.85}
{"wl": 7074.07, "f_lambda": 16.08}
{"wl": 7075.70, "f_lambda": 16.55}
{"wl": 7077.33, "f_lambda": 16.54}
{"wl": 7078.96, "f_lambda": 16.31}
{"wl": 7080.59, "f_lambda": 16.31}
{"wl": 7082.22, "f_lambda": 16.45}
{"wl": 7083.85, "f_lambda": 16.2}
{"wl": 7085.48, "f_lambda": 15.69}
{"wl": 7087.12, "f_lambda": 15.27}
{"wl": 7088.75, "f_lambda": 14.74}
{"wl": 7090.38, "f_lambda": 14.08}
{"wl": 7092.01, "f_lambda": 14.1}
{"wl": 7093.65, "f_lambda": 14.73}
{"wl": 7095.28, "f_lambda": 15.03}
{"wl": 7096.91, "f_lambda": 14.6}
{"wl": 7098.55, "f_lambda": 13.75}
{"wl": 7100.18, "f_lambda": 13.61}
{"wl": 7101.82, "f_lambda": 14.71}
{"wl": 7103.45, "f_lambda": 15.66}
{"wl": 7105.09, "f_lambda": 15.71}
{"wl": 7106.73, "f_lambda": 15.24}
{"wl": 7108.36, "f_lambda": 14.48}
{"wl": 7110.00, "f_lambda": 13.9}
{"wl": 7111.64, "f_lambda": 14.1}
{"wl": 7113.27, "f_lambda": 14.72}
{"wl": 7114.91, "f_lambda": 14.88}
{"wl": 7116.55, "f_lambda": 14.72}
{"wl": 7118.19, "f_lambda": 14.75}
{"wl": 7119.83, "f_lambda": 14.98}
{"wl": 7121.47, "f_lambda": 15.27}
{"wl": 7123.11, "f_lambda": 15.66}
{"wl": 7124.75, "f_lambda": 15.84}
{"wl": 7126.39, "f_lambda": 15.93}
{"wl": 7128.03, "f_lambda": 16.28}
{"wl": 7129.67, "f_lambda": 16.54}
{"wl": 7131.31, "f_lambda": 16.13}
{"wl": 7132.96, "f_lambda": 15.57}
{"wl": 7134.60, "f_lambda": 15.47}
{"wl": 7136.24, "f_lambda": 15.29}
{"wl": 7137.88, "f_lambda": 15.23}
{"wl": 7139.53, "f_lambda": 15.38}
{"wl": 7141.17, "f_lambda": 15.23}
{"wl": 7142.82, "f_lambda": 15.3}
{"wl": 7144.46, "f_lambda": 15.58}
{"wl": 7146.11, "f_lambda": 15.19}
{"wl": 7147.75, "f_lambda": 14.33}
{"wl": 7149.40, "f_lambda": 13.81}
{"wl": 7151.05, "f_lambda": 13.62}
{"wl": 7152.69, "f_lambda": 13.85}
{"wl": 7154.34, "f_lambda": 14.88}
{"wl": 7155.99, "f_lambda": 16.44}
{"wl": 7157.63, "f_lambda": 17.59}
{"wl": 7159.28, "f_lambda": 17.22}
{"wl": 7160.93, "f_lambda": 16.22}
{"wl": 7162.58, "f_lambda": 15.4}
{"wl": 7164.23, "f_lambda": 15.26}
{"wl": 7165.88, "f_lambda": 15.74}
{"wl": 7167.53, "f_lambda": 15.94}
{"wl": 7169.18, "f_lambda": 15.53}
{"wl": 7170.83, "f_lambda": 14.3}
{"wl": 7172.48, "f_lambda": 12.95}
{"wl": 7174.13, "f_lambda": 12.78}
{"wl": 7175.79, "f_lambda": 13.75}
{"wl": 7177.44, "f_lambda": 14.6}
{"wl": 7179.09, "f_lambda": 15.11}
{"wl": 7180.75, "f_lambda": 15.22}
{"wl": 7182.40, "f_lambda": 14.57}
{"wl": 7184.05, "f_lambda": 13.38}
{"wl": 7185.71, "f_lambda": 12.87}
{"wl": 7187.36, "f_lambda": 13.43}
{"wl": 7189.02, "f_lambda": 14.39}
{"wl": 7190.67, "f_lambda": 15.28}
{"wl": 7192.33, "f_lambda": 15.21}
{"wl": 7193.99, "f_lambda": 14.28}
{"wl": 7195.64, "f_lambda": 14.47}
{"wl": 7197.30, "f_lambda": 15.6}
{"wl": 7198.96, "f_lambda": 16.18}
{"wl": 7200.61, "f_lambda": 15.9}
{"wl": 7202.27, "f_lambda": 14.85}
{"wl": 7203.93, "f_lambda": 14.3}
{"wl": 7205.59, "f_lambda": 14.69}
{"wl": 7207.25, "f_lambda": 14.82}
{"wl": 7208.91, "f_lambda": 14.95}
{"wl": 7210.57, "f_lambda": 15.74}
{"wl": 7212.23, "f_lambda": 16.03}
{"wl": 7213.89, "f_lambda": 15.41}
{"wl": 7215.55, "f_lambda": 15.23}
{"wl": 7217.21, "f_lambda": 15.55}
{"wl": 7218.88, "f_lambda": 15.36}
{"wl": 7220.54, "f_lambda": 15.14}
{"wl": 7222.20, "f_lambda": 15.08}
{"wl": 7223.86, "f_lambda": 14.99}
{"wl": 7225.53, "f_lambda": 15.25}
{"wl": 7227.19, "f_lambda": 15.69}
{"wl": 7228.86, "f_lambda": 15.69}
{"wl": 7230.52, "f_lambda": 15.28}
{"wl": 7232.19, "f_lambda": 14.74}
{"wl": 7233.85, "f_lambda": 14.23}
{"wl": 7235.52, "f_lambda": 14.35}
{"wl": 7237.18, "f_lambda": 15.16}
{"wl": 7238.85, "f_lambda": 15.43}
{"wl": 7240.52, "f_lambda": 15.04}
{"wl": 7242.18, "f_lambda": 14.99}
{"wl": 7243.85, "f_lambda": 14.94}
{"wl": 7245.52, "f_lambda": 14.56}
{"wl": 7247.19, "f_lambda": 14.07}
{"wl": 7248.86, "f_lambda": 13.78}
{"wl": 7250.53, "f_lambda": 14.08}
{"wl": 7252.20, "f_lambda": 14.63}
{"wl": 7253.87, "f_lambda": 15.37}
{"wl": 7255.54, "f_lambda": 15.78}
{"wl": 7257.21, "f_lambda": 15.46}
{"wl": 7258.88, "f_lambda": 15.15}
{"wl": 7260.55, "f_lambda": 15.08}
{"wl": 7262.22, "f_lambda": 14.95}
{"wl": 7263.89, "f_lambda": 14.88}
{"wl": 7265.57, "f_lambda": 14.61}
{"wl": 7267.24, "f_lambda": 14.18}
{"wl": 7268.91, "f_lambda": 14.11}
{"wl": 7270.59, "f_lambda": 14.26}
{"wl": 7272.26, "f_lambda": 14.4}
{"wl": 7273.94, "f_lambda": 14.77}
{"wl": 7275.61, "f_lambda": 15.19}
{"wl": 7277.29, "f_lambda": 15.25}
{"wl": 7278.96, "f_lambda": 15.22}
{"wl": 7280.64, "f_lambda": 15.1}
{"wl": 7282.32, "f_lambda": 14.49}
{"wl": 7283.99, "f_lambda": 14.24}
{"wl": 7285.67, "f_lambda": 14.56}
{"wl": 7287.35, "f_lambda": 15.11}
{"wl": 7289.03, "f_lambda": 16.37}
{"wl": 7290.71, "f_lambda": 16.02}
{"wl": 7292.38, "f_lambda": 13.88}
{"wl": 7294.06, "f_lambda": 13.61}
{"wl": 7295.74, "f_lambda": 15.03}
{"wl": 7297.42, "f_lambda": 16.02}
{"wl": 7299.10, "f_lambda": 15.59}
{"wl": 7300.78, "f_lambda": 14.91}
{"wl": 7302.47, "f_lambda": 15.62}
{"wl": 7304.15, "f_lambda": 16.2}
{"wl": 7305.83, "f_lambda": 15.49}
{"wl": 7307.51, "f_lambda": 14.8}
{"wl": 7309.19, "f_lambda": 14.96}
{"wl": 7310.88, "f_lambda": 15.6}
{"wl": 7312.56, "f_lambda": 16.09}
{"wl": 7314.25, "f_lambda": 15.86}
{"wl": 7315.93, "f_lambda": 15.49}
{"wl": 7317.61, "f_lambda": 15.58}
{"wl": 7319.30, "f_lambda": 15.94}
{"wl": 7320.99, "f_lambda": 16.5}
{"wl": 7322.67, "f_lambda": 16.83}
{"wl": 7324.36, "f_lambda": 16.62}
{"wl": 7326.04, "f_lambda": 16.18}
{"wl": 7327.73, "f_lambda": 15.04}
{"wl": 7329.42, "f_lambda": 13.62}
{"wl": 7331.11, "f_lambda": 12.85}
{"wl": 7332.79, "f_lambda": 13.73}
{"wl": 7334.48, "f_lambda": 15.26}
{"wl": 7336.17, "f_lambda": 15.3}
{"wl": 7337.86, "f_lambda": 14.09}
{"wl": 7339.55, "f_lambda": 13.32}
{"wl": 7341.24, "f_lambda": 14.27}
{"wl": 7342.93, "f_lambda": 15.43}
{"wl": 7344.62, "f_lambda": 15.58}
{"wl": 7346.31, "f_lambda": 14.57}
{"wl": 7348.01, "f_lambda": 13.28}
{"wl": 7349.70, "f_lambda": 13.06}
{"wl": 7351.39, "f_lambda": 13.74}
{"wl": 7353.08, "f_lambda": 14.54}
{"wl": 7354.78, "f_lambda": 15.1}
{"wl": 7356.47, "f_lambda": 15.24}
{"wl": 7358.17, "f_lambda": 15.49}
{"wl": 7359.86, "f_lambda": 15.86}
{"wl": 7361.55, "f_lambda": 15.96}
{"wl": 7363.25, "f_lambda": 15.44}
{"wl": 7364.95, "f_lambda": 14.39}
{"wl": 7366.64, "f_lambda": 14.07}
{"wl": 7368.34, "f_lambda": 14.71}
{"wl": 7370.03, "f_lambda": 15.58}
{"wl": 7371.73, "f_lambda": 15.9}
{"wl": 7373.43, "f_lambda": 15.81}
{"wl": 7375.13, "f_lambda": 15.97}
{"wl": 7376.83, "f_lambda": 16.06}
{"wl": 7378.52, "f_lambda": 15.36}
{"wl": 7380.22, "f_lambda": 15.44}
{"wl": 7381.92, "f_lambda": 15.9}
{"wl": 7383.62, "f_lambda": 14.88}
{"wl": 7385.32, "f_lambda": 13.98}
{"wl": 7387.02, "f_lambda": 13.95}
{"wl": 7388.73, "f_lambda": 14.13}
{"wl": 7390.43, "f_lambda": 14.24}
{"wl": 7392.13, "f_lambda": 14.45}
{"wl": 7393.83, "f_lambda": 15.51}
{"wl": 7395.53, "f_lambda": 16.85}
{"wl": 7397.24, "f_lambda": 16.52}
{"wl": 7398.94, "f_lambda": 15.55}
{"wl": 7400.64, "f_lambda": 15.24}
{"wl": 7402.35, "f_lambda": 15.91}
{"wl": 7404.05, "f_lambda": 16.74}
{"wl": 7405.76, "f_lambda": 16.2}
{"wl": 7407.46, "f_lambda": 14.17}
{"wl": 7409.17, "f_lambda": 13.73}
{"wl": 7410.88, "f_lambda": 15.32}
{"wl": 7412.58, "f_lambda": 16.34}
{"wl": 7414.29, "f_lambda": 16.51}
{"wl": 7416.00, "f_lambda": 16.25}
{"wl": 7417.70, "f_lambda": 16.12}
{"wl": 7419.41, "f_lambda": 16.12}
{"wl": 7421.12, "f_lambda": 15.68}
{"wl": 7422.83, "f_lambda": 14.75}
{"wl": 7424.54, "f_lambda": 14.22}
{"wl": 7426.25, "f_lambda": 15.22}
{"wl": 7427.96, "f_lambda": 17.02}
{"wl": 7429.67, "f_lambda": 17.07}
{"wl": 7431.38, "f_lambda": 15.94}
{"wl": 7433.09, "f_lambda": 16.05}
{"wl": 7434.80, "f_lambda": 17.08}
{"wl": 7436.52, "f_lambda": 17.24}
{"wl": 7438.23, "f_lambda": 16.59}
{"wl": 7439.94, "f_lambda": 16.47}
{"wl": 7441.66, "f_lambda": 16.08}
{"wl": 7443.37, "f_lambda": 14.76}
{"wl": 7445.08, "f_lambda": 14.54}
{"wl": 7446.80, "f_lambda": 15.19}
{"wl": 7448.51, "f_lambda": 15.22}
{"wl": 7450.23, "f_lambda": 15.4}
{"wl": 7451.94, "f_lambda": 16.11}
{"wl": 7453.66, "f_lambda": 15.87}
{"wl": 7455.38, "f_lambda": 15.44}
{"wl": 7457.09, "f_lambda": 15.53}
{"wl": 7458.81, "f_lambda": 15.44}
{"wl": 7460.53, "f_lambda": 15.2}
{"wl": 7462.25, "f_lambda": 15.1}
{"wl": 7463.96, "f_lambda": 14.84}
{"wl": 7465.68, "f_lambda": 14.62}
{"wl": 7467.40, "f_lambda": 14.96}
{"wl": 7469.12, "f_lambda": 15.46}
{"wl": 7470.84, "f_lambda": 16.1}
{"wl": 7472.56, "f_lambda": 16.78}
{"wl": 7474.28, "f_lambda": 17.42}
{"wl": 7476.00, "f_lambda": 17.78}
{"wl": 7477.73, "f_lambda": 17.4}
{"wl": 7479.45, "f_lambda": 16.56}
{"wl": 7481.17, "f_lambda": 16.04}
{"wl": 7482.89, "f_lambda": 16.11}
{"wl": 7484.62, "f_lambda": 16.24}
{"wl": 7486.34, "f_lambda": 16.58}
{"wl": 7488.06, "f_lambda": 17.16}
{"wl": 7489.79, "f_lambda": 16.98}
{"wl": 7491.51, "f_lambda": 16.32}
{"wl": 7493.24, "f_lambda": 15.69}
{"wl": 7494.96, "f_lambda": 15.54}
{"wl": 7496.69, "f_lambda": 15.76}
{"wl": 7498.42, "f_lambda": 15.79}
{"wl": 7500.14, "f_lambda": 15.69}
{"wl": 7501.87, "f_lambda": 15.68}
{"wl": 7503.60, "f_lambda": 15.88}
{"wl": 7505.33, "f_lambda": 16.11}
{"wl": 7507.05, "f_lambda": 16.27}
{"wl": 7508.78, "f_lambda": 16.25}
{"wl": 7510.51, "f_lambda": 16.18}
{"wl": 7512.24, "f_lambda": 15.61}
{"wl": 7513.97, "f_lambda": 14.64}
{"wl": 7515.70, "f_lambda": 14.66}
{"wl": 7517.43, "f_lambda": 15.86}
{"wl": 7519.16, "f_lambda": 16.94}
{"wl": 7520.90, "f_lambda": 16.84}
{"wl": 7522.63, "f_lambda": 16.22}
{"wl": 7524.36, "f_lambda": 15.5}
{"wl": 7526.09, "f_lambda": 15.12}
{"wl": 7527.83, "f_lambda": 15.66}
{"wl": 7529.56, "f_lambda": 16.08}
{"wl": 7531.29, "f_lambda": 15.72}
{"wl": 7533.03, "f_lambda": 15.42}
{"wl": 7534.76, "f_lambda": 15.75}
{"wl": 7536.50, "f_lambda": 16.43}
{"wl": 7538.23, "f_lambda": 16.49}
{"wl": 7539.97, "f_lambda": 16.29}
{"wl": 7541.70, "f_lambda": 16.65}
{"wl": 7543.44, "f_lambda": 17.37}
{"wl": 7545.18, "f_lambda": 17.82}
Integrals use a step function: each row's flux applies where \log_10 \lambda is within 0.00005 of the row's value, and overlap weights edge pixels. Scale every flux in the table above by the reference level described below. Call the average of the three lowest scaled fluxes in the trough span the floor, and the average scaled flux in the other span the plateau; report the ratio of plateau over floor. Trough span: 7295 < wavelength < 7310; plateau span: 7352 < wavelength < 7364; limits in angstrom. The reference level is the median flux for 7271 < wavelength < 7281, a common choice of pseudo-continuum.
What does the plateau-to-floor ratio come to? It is 1.03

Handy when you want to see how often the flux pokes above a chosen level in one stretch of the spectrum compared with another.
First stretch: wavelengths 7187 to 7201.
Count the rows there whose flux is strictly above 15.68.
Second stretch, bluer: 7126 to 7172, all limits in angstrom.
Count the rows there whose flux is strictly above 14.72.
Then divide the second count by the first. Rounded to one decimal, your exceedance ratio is 11.5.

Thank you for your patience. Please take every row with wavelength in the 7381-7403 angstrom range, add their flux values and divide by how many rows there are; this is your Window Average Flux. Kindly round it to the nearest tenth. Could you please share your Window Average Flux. 15.2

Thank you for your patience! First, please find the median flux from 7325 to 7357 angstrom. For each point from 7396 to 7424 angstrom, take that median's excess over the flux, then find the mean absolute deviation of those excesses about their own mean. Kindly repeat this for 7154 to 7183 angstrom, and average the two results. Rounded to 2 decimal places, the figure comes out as 0.82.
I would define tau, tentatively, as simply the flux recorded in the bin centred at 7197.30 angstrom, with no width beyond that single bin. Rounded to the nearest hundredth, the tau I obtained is 15.60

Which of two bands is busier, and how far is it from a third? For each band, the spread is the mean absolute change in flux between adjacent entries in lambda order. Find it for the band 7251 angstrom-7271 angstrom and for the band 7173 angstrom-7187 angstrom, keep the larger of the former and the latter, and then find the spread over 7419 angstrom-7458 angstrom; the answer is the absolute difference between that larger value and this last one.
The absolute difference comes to 0.13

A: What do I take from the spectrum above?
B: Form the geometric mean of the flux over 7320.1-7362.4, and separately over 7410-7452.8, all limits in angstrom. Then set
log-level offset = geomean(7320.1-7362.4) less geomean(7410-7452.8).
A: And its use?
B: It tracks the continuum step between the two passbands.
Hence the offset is -1.1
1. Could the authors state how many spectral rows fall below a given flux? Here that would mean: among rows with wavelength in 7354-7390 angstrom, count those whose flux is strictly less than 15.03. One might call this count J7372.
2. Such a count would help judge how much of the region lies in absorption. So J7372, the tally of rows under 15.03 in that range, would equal 7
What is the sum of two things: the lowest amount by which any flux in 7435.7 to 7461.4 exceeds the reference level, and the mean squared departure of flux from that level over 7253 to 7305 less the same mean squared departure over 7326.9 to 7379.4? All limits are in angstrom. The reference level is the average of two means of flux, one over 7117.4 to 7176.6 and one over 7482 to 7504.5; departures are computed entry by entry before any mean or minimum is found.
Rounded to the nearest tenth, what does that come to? -1.9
